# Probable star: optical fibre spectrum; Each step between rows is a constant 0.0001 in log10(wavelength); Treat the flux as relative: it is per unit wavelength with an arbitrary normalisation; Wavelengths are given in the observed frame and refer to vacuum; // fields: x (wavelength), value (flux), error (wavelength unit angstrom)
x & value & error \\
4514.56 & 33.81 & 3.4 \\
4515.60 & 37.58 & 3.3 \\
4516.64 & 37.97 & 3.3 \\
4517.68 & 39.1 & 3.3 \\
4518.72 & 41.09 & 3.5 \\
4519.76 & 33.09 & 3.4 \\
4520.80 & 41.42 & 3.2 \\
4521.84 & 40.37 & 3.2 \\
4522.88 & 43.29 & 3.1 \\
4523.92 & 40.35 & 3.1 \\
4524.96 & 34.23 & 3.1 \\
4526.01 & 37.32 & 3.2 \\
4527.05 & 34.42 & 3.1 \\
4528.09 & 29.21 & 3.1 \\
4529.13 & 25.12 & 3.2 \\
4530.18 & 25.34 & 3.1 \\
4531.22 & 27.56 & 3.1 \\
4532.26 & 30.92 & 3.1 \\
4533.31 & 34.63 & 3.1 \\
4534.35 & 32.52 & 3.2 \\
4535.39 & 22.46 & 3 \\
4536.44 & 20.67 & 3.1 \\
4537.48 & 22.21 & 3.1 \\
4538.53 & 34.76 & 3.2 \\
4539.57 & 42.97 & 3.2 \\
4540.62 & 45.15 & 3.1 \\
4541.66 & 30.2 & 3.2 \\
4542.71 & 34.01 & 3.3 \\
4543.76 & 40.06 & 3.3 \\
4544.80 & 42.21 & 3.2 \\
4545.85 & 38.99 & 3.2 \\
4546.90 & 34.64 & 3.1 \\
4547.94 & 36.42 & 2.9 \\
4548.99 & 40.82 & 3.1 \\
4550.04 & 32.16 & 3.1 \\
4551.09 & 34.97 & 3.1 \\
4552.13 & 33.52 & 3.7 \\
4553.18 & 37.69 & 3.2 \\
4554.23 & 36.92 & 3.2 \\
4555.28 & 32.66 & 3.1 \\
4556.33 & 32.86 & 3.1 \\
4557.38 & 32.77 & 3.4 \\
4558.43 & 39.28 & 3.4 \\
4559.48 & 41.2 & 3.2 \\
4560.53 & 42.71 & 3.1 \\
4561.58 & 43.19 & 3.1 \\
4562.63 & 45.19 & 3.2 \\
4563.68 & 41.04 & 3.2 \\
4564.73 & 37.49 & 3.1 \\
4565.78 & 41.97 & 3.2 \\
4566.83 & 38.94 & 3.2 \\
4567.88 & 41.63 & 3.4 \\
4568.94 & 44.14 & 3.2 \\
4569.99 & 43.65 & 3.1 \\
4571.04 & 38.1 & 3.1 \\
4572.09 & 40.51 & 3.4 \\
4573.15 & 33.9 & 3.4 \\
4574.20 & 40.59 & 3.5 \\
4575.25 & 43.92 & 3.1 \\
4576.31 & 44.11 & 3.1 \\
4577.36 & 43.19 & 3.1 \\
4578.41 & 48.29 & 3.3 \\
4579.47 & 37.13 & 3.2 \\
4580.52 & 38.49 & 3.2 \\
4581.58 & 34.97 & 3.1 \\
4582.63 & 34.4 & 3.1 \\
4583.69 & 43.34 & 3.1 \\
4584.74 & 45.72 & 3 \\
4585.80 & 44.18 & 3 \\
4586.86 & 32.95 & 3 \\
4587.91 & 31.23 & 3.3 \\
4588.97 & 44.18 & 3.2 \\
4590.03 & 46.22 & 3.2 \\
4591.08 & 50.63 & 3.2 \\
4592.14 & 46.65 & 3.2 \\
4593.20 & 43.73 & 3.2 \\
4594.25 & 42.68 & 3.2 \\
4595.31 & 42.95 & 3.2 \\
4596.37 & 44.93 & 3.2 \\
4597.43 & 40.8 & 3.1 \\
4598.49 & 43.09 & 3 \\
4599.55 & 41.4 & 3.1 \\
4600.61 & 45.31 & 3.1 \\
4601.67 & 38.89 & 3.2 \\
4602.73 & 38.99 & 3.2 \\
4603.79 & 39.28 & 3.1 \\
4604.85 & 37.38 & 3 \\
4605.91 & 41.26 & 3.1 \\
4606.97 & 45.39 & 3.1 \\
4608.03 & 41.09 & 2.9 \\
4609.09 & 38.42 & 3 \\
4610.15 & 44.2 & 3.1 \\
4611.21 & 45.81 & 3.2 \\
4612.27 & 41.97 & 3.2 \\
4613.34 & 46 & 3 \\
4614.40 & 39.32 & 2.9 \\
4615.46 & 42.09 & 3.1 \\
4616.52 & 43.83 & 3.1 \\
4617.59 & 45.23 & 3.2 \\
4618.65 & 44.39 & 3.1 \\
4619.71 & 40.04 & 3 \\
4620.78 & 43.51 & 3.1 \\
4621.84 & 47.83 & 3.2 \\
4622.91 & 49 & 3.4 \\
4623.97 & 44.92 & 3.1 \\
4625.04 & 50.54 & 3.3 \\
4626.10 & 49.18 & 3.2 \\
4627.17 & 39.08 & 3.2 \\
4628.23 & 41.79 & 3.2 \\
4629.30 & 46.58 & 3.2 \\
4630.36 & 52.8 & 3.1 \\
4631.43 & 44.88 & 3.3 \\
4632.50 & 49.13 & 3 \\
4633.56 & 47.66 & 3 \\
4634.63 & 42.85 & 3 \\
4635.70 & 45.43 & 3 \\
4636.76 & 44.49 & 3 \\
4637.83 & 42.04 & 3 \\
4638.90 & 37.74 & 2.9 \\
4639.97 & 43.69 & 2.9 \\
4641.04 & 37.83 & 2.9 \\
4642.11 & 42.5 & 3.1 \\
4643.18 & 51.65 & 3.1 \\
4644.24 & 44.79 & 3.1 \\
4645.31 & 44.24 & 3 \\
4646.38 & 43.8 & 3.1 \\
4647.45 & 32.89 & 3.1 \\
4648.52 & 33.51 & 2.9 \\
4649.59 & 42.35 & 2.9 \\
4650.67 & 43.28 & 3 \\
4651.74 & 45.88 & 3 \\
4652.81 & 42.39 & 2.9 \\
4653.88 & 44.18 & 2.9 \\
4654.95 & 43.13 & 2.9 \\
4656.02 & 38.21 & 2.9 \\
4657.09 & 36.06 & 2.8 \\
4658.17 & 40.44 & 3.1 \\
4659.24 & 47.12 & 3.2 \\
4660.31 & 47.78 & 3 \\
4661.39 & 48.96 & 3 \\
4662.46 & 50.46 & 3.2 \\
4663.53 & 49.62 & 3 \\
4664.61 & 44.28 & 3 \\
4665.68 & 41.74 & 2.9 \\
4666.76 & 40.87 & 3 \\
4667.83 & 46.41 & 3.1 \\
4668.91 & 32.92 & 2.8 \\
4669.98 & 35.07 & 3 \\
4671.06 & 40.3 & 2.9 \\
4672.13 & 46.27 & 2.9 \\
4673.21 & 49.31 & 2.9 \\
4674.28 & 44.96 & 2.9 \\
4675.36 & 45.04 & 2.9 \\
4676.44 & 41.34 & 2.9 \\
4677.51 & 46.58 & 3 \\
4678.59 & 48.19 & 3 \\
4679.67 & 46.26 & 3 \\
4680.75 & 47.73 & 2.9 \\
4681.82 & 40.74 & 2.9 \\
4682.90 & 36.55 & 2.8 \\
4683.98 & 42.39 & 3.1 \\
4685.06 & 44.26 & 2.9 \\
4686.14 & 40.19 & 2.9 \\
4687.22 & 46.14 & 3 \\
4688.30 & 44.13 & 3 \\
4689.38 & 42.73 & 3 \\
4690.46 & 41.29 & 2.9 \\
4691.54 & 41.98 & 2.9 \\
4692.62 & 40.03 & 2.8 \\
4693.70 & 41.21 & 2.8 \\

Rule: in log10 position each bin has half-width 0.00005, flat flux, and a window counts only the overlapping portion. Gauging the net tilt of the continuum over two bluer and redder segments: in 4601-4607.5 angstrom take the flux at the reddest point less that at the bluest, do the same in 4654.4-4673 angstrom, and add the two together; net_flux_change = 10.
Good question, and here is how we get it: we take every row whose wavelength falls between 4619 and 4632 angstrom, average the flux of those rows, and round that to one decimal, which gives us 45.8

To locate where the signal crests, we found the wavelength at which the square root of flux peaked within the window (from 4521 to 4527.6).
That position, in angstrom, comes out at 4522.88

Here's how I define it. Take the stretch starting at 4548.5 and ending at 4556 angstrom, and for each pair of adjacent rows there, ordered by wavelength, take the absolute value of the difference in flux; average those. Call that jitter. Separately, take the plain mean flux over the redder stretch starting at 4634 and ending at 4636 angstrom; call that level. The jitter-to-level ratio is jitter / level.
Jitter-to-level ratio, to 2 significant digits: 0.084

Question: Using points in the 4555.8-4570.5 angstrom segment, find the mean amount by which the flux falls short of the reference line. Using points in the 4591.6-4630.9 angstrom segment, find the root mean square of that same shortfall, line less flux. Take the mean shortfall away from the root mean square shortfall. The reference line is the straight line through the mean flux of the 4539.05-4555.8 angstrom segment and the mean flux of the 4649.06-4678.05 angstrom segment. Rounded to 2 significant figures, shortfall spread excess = 6.9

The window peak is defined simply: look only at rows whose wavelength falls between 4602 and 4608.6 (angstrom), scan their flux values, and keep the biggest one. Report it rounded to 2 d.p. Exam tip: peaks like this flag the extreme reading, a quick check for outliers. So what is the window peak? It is 45.39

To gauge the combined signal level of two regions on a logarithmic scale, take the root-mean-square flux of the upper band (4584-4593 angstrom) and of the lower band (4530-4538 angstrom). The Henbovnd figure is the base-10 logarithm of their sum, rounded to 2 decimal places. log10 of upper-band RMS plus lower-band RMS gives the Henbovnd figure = 1.85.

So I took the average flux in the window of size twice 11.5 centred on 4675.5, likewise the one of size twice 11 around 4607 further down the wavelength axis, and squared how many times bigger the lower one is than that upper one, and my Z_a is 0.96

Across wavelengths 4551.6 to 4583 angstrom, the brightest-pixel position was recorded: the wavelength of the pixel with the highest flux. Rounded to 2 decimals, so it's 4578.41 angstrom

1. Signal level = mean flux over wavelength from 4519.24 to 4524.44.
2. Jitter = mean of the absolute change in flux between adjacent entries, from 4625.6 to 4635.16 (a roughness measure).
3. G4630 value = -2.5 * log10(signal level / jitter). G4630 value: -2.19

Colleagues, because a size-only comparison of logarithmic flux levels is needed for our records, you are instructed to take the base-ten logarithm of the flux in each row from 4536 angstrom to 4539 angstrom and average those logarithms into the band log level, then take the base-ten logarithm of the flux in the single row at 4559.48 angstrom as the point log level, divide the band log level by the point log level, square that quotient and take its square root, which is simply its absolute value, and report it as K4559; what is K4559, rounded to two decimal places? 0.87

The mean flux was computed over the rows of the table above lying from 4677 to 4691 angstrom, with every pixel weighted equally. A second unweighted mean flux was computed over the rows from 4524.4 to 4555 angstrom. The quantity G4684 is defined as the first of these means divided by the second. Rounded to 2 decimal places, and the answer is 1.30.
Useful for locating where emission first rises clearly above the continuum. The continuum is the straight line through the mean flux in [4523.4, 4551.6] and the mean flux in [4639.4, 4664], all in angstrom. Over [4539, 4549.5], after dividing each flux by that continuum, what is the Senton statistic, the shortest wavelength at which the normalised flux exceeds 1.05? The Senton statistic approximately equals 4539.57 angstrom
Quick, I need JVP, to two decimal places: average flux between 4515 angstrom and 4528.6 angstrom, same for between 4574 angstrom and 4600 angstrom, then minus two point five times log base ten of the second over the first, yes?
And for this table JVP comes -0.12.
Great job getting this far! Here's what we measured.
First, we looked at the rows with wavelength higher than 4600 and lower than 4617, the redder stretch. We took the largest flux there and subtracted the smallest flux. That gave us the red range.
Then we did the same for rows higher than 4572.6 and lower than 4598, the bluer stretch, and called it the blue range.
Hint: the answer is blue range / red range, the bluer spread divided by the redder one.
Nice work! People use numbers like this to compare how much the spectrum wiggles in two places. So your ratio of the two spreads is 2.3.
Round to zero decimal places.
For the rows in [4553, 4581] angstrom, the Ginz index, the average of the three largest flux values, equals 46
